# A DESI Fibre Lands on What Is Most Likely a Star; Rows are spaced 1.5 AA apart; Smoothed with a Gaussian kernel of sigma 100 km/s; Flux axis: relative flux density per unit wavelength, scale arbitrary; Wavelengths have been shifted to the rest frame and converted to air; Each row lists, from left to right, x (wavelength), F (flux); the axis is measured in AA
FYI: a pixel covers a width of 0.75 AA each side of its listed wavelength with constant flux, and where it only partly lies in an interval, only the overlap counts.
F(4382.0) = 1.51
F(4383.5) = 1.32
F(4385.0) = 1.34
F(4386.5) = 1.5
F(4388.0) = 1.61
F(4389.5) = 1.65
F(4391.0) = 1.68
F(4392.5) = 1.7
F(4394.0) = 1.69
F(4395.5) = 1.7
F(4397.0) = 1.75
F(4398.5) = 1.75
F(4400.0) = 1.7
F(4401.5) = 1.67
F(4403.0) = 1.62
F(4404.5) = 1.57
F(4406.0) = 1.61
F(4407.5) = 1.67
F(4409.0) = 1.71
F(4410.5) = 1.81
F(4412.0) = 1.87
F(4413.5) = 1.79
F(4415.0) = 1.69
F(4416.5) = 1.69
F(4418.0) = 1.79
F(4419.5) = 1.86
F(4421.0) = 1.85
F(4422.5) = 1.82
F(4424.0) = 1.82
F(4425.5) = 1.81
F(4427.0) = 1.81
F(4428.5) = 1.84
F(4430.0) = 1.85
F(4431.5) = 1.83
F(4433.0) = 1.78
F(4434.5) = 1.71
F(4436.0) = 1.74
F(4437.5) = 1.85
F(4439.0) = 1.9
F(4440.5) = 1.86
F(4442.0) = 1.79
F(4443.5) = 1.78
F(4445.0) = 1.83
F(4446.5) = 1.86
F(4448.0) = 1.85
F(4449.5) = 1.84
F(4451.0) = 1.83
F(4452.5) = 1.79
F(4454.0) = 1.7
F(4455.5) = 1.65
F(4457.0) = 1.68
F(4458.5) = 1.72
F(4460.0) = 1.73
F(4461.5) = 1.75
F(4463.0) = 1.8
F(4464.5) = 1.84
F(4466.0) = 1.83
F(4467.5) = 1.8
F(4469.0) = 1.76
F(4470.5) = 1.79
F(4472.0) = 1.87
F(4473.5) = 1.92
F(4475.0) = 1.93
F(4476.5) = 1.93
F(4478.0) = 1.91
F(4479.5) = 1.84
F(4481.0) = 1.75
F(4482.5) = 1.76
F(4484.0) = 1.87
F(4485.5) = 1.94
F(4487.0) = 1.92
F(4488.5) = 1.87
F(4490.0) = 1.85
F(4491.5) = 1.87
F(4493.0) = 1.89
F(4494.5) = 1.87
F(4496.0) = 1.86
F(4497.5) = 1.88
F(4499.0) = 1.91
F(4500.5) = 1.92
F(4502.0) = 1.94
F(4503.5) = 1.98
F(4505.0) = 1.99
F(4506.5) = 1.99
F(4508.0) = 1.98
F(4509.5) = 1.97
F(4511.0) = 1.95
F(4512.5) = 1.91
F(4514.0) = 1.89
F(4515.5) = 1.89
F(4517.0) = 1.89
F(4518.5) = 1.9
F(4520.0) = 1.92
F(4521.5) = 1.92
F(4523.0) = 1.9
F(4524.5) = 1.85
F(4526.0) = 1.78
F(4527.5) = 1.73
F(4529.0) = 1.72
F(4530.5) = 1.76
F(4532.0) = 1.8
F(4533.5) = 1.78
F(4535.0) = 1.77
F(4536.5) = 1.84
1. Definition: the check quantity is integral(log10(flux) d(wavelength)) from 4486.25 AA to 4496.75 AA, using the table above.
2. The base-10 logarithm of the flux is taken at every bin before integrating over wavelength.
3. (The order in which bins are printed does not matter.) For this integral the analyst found 2.87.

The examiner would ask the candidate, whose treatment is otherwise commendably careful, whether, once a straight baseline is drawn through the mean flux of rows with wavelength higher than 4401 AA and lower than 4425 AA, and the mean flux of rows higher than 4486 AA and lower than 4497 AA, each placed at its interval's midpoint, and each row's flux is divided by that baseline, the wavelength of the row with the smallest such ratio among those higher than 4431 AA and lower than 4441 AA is 4434.5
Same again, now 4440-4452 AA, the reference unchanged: 4443.5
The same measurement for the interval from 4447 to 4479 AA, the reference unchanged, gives 4455.5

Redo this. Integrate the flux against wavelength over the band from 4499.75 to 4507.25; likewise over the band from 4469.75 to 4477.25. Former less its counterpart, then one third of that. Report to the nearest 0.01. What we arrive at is 0.19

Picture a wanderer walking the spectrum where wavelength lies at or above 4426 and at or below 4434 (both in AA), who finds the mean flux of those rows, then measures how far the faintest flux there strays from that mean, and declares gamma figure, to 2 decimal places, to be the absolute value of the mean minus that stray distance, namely 1.78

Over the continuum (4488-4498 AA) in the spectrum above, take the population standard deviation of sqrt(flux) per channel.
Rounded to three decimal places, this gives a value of 0.004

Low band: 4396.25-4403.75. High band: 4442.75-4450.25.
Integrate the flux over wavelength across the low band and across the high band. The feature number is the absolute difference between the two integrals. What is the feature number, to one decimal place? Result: 1.0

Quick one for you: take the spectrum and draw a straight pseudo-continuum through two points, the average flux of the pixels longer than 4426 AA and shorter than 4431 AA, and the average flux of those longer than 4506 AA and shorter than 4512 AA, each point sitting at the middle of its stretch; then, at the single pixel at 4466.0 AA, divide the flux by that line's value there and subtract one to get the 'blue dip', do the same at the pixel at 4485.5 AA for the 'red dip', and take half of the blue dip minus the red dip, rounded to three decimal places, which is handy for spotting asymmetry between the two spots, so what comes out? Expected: -0.020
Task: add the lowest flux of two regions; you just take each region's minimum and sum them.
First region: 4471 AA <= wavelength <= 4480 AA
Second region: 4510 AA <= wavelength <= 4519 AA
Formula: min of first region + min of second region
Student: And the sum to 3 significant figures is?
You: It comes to 3.73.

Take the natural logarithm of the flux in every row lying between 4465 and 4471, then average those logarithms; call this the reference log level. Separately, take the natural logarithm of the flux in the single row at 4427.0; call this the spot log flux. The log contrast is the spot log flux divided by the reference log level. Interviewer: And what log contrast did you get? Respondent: 1.01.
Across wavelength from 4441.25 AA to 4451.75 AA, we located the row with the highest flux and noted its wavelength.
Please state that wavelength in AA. 4446.5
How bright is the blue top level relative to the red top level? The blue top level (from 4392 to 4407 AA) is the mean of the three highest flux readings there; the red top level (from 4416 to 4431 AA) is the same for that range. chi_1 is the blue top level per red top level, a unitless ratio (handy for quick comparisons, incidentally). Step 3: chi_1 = 0.94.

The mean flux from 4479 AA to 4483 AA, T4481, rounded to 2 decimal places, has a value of 1.78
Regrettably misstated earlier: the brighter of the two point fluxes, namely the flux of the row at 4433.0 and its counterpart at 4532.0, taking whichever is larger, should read 1.80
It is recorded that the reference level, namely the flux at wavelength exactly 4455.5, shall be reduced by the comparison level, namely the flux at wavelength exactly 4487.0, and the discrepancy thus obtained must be -0.27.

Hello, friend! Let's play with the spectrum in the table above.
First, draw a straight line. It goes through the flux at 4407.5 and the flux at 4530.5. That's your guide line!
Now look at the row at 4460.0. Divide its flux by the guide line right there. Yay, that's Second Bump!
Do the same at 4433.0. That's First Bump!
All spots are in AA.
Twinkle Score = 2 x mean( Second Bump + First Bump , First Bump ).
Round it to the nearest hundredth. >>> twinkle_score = 3.12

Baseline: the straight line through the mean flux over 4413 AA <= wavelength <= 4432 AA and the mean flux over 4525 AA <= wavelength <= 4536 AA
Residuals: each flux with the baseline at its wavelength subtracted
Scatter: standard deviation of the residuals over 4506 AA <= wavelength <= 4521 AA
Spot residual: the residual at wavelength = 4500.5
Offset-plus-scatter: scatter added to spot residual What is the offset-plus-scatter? 0.18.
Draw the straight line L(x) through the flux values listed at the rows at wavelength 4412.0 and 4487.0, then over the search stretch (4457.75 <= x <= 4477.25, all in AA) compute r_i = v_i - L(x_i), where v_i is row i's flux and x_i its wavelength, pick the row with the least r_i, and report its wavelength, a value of 4458.5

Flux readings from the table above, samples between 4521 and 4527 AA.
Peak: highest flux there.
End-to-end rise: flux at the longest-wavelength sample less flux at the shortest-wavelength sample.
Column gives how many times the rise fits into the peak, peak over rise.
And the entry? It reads -14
